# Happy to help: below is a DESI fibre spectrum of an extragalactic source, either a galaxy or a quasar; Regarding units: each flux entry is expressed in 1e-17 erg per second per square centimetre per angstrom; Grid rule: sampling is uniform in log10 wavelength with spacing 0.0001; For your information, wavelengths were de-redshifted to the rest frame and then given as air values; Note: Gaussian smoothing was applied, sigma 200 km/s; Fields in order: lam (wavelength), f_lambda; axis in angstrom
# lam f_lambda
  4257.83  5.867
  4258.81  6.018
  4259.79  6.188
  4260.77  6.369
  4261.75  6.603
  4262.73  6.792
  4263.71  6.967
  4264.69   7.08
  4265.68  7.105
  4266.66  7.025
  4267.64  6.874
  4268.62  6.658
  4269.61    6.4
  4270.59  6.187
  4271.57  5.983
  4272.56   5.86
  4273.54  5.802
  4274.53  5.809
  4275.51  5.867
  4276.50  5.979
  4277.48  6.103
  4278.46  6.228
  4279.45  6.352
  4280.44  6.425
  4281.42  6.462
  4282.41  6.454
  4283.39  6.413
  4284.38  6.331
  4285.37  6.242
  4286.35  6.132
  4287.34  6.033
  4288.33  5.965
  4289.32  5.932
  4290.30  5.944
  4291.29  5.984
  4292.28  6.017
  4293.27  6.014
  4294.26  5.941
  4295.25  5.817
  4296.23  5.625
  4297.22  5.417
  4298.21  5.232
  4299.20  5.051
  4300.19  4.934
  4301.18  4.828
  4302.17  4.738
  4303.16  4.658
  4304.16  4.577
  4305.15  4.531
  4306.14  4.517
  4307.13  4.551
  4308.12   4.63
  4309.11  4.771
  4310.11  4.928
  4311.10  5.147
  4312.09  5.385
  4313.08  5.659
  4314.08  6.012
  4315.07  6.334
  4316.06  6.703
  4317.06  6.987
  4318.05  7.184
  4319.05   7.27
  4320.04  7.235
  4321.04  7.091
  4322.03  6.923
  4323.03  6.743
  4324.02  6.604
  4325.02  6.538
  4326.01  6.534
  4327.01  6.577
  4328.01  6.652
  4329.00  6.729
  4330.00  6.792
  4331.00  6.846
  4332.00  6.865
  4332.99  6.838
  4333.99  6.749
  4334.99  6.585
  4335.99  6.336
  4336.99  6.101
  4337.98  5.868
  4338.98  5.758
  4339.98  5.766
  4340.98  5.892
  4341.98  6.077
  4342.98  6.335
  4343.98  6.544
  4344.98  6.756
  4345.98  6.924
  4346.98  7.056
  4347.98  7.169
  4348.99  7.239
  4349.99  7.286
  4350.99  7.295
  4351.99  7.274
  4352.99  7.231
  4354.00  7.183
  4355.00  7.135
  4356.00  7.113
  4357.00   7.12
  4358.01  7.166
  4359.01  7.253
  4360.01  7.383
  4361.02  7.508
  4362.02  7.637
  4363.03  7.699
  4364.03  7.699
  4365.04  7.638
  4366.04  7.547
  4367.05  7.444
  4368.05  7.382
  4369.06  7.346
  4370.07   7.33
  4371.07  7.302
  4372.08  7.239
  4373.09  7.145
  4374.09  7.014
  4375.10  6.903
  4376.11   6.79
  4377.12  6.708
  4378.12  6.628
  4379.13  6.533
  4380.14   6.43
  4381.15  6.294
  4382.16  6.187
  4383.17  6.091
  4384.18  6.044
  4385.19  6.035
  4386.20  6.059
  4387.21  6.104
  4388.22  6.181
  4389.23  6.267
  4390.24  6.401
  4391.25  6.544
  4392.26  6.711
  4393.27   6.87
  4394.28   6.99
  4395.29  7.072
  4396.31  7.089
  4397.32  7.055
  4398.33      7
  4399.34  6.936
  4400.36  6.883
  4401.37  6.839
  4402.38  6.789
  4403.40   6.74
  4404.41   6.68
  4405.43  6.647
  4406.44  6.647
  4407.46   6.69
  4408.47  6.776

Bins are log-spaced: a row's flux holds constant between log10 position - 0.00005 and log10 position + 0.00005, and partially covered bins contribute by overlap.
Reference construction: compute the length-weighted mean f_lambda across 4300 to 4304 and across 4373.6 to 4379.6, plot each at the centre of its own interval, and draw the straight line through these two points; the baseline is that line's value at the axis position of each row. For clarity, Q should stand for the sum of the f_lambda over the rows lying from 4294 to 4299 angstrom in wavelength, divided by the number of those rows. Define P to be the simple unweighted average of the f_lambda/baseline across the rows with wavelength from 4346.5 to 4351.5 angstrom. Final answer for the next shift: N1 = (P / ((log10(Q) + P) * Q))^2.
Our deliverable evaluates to 0.012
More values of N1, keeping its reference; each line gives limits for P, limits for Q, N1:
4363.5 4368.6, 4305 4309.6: 0.019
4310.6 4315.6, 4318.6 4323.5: 0.007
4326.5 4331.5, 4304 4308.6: 0.020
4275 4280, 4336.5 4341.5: 0.013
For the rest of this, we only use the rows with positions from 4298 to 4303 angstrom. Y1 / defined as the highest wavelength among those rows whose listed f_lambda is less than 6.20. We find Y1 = 4302.17 angstrom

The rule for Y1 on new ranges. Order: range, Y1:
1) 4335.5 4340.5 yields 4339.98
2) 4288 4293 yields 4292.28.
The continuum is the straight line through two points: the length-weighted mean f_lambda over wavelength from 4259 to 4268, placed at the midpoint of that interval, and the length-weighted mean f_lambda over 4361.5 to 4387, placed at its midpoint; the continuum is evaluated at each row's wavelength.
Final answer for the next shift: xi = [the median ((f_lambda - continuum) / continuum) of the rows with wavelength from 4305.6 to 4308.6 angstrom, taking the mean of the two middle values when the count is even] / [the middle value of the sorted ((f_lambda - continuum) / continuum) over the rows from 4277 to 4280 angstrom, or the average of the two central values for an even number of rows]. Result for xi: 4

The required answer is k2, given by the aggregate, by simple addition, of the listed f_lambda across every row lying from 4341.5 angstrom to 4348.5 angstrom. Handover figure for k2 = 47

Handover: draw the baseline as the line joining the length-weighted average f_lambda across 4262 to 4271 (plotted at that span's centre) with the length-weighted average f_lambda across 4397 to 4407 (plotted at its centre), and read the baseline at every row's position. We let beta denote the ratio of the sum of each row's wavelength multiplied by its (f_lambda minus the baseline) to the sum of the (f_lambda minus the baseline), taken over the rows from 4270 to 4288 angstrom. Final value 4278.0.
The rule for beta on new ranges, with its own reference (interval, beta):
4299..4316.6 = 4306.2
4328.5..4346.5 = 4339.4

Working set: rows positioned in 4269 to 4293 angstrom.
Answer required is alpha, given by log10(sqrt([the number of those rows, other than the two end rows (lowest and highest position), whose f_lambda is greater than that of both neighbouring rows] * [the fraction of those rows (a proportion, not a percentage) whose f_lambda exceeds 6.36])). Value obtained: -0.34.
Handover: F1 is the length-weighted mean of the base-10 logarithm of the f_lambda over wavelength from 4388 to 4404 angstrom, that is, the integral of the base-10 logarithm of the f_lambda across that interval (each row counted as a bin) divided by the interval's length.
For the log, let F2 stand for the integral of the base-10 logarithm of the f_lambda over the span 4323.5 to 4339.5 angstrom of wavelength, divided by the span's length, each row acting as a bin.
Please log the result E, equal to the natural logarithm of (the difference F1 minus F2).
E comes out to -4.1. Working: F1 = 0.83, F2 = 0.814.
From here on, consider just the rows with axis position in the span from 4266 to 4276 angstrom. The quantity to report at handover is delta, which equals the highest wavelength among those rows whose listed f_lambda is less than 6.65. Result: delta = 4275.51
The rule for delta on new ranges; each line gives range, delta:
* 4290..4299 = 4298.21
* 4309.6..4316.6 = 4315.07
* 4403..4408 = 4406.44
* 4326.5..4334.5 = 4327.01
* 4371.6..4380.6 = 4380.14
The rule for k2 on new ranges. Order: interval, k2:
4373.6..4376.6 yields 21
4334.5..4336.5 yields 13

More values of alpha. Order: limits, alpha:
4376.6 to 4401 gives -0.10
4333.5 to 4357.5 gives -0.09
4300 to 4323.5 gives -0.24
